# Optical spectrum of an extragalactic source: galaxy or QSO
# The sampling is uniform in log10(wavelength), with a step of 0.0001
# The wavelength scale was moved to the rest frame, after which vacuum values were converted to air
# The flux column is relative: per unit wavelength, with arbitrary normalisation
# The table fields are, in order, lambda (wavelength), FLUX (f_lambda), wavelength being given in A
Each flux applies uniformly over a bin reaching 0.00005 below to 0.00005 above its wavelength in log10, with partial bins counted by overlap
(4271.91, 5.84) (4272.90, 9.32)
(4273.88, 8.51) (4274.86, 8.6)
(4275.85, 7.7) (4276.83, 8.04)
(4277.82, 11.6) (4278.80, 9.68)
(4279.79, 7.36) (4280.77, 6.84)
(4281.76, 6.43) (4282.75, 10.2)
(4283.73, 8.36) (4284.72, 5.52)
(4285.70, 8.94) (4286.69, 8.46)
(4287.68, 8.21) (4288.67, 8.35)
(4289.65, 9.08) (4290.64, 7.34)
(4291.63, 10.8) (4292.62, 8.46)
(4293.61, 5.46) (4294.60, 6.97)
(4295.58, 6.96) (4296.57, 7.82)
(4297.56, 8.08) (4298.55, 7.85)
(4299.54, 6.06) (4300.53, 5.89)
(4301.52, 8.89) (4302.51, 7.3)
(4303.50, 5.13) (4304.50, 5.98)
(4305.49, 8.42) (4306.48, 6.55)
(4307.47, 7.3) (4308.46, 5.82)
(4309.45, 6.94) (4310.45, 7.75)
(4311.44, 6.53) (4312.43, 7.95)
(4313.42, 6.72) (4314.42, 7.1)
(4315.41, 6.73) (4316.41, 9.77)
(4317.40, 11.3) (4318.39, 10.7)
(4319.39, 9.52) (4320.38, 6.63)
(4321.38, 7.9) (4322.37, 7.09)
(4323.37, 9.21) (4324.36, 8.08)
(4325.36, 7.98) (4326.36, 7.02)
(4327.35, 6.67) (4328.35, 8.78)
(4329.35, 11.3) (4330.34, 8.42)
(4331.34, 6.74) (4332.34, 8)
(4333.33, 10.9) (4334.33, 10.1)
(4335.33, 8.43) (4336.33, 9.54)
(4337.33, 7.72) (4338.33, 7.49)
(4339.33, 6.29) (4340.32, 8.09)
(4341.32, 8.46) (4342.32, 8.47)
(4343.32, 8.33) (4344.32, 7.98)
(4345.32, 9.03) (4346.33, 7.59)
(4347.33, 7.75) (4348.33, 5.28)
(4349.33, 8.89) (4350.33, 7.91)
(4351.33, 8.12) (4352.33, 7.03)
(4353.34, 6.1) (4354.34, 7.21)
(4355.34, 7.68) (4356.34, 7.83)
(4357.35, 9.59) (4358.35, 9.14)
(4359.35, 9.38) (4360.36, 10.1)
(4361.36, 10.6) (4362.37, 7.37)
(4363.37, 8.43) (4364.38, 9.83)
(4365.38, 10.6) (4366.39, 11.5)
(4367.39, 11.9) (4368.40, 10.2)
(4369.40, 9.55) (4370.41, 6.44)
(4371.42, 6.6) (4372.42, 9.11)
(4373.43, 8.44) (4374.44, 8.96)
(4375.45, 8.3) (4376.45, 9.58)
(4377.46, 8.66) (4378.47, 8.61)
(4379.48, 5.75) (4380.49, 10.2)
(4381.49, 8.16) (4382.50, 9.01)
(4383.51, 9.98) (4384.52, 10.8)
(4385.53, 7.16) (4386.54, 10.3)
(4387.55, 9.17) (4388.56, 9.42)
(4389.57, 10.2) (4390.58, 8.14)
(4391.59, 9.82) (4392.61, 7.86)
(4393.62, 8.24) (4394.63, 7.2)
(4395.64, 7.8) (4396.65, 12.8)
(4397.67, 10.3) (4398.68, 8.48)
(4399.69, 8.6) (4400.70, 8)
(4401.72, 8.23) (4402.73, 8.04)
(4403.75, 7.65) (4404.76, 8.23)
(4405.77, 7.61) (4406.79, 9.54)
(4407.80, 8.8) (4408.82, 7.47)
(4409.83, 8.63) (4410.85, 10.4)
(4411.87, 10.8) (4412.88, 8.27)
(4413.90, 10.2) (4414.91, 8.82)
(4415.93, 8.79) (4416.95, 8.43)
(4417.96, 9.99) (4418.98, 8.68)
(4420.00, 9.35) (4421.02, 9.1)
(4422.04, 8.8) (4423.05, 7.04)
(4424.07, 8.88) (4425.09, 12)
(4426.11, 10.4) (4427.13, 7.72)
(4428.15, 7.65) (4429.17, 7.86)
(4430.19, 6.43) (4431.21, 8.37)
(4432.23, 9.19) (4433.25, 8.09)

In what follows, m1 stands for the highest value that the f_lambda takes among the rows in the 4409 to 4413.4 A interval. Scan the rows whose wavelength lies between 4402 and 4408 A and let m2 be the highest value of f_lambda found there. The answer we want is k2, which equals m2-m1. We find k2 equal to -1.3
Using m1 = 10.8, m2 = 9.54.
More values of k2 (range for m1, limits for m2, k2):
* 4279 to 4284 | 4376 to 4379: -0.6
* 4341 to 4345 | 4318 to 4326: 2.2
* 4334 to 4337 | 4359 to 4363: 0.5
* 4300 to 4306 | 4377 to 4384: 1.3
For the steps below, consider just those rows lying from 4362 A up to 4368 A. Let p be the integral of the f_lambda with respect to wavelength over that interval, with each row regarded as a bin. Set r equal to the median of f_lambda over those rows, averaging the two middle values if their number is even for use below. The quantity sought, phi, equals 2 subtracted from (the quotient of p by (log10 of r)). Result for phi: 57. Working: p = 60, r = 10.2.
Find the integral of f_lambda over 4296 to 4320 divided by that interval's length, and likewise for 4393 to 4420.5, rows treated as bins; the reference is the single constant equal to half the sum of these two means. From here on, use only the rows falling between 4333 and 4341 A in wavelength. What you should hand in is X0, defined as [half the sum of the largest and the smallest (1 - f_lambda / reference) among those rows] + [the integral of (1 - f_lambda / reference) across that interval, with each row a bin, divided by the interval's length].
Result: -0.08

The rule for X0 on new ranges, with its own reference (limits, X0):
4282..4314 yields 0.12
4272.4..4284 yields -0.14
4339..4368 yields -0.08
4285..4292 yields -0.15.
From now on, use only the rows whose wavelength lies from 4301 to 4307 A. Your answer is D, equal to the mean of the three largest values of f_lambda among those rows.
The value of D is 8.2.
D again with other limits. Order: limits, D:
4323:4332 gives 9.8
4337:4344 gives 8.4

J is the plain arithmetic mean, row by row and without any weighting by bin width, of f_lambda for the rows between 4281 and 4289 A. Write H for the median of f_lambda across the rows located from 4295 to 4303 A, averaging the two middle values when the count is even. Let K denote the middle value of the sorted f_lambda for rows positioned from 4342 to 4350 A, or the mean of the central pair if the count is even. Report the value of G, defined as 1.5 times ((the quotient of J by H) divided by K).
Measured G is 0.196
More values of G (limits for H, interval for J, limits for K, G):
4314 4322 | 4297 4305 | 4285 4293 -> 0.140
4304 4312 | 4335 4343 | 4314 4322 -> 0.206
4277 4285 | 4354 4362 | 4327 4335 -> 0.198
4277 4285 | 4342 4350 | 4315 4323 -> 0.173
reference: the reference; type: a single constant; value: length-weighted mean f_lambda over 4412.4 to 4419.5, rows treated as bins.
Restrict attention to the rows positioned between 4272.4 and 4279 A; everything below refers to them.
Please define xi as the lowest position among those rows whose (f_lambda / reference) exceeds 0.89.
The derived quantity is 4272.90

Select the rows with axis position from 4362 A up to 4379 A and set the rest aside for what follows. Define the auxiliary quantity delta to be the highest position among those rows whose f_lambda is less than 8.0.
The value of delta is 4371.42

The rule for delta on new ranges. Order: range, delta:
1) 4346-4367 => 4362.37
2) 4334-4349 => 4348.33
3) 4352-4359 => 4356.34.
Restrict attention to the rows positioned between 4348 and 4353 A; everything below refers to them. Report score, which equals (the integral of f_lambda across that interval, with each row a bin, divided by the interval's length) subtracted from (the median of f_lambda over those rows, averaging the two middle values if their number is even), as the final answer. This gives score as 0.4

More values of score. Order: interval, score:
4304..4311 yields 0.0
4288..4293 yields -0.3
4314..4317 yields -0.9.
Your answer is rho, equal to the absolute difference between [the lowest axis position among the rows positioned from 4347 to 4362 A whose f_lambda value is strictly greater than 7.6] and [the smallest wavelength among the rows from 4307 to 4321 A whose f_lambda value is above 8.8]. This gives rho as 30.9 A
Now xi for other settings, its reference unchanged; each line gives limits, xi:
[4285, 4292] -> 4285.70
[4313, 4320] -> 4316.41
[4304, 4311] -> 4305.49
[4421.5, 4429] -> 4422.04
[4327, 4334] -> 4328.35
